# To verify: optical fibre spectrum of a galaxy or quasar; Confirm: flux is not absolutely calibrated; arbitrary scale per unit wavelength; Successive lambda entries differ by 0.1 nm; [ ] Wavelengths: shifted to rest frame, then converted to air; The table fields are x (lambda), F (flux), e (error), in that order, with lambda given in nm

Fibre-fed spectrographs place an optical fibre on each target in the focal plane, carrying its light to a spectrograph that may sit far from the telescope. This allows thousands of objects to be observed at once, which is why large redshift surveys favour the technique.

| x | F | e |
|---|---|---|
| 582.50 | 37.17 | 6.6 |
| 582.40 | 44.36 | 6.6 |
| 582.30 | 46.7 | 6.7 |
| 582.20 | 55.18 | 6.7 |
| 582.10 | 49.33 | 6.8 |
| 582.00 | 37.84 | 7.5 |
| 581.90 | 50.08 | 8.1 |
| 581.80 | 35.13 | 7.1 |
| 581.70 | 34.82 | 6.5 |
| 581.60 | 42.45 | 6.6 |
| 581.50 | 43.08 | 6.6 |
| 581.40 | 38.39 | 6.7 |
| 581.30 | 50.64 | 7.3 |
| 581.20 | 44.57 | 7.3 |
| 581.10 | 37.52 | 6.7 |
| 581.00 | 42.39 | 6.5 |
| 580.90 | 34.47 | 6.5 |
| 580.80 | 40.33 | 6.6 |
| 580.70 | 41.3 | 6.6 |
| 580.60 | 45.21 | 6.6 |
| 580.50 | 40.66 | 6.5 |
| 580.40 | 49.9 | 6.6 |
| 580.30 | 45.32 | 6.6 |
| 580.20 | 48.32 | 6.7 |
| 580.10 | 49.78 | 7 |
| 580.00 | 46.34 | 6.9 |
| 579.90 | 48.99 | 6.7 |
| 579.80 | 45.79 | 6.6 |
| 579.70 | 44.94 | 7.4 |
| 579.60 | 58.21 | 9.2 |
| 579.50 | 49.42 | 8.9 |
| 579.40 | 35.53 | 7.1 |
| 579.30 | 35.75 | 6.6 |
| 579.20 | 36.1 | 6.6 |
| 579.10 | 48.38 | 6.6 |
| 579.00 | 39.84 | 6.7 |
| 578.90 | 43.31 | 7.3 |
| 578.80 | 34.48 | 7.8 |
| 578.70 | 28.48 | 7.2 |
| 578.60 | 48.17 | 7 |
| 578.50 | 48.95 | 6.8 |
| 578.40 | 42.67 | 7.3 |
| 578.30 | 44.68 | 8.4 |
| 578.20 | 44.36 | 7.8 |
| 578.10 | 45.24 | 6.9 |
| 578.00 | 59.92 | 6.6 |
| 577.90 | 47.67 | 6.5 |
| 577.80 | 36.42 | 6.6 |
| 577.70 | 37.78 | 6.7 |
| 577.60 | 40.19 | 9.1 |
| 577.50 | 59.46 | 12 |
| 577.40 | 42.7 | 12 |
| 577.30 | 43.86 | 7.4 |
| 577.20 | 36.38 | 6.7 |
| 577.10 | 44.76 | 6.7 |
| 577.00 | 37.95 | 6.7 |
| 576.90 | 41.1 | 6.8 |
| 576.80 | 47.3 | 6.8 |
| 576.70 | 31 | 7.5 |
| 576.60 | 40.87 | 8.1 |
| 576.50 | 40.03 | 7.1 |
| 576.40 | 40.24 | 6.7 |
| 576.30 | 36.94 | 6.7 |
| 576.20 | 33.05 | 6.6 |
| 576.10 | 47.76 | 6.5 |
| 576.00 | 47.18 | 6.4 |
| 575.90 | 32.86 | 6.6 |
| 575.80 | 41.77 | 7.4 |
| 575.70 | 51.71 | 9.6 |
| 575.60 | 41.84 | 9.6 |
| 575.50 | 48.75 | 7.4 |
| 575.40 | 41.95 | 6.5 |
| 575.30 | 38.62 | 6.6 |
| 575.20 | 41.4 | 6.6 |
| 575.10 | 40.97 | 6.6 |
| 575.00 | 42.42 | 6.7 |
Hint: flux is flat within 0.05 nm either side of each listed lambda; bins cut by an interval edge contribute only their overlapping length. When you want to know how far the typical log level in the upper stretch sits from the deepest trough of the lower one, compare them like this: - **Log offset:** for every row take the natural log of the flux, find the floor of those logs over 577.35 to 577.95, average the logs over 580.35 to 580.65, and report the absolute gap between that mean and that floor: 0.21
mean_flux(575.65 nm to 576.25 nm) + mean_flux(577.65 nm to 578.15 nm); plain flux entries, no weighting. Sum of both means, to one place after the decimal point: 87.8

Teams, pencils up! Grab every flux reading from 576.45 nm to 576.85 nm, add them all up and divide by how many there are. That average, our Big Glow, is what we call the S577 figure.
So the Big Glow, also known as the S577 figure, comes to 40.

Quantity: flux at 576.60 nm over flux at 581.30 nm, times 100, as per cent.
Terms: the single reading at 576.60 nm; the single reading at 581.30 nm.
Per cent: 81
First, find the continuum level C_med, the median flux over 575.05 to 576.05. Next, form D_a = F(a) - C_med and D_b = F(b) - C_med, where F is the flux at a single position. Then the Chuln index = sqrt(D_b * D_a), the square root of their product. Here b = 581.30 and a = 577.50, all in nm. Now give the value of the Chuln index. 12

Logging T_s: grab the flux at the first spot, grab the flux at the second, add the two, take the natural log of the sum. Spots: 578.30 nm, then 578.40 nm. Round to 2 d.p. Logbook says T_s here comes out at 4.47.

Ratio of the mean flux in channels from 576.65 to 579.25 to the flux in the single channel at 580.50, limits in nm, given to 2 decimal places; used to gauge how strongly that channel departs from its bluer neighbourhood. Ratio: 1.05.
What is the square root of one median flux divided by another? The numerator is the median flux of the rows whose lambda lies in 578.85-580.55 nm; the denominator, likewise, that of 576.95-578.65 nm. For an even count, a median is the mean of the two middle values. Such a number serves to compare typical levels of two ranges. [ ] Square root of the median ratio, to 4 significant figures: 1.016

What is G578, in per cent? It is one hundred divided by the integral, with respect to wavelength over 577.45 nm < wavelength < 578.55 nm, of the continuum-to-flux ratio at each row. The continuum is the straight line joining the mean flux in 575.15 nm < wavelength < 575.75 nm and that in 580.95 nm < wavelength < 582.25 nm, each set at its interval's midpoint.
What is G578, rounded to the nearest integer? 94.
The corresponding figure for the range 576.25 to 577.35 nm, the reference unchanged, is 82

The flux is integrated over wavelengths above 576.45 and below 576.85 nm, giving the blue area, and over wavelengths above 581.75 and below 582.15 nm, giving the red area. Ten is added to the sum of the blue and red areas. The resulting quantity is 43.2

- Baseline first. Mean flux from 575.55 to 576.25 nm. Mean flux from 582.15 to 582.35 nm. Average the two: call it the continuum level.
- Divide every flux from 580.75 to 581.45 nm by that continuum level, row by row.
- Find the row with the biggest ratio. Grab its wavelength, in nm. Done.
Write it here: 581.30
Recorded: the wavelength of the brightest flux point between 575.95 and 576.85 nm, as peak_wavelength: 576.10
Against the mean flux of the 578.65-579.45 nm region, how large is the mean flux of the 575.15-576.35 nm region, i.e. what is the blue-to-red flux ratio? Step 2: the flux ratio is 1.11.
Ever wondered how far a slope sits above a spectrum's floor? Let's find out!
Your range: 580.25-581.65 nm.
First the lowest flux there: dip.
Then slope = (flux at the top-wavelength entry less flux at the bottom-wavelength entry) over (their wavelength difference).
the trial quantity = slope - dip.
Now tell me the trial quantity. -36.7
